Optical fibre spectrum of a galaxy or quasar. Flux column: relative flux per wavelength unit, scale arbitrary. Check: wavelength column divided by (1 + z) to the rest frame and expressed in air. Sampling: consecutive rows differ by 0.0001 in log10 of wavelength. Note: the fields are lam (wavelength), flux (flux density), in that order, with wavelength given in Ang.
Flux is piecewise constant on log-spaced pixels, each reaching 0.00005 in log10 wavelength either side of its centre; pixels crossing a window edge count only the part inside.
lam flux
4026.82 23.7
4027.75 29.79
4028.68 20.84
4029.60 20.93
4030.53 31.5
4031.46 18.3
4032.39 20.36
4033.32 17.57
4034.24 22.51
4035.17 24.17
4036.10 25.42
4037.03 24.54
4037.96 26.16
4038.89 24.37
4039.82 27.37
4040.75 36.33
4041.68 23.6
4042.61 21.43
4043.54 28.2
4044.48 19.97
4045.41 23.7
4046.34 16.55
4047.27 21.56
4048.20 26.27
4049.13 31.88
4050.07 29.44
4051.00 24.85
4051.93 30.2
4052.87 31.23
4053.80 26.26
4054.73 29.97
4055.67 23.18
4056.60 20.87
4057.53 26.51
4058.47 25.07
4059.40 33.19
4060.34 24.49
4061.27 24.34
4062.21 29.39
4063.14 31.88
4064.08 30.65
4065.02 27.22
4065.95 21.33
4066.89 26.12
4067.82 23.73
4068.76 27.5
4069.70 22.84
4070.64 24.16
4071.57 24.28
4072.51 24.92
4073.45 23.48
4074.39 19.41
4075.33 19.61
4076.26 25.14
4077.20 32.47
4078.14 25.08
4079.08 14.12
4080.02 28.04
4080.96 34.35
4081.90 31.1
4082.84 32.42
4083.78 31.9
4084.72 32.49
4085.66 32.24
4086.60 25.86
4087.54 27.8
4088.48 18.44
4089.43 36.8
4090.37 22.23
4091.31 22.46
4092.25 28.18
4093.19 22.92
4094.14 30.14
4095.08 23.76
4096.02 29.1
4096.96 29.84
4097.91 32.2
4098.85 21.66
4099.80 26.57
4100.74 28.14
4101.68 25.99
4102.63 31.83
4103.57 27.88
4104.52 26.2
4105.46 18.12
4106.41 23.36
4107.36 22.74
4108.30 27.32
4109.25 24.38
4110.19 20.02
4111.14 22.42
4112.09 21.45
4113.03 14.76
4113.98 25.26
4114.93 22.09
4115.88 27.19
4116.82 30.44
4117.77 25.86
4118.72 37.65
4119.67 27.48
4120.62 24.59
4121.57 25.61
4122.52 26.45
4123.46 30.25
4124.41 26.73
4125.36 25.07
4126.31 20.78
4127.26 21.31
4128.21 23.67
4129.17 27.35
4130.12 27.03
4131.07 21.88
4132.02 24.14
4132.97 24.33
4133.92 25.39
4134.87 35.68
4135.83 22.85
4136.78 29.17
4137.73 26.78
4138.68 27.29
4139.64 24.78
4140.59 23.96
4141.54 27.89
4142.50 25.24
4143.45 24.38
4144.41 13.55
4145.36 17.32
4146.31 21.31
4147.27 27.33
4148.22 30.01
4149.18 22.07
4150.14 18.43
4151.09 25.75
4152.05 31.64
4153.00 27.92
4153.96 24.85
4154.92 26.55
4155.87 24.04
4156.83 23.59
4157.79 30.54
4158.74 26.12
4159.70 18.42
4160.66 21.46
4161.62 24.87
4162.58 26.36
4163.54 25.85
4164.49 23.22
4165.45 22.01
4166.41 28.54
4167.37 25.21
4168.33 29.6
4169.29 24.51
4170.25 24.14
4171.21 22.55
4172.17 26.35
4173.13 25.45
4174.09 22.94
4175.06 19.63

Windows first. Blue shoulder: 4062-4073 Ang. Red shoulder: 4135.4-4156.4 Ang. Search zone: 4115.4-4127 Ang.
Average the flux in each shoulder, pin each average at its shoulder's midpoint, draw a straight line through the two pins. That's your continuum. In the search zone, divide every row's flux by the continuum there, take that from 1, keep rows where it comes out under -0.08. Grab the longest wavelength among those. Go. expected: 4123.46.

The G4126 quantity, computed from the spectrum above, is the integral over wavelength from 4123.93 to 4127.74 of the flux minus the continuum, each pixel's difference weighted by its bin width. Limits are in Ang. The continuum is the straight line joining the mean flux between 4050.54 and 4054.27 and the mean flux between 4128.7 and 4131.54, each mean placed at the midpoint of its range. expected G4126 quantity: -8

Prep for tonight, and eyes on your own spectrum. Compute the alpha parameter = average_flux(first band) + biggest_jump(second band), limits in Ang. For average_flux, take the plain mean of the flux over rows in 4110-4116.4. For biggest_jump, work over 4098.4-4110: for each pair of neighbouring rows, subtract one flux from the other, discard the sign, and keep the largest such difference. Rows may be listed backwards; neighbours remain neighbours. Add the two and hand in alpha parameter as 30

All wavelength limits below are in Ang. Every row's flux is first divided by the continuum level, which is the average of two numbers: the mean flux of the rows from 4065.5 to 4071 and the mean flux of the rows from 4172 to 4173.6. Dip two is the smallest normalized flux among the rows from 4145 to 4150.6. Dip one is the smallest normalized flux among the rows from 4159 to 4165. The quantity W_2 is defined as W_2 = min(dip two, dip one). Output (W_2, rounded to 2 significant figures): 0.69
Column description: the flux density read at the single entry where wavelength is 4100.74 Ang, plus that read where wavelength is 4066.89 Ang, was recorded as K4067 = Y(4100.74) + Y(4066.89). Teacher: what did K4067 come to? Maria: 54.3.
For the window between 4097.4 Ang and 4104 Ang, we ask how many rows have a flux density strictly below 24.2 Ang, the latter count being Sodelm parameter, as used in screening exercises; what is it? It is 1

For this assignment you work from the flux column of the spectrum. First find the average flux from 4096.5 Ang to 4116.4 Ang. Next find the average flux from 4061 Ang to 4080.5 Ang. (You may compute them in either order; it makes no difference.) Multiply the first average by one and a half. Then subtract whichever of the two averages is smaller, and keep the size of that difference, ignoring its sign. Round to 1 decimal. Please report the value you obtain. 12.4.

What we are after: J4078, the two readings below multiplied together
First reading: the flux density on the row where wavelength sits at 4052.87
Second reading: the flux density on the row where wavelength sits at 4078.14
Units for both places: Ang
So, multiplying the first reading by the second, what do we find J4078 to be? 783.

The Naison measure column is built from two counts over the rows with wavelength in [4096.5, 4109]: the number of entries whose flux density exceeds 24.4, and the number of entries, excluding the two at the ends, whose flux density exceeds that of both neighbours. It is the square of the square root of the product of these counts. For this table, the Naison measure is 36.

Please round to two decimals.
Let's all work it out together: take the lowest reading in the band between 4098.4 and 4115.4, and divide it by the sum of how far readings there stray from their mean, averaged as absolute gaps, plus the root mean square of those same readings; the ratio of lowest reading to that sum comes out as 0.54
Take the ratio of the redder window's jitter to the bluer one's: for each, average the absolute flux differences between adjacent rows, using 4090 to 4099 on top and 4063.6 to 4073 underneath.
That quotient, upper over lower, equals 1.6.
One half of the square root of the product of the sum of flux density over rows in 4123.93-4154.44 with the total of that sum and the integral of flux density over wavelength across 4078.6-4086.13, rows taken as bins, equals 450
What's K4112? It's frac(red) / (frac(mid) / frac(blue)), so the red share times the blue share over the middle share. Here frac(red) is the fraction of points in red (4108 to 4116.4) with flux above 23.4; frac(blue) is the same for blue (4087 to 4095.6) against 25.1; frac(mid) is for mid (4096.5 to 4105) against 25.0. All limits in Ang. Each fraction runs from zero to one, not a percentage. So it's 0.22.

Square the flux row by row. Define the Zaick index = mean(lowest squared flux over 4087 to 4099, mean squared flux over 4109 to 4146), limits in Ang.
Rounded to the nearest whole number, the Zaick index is 491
